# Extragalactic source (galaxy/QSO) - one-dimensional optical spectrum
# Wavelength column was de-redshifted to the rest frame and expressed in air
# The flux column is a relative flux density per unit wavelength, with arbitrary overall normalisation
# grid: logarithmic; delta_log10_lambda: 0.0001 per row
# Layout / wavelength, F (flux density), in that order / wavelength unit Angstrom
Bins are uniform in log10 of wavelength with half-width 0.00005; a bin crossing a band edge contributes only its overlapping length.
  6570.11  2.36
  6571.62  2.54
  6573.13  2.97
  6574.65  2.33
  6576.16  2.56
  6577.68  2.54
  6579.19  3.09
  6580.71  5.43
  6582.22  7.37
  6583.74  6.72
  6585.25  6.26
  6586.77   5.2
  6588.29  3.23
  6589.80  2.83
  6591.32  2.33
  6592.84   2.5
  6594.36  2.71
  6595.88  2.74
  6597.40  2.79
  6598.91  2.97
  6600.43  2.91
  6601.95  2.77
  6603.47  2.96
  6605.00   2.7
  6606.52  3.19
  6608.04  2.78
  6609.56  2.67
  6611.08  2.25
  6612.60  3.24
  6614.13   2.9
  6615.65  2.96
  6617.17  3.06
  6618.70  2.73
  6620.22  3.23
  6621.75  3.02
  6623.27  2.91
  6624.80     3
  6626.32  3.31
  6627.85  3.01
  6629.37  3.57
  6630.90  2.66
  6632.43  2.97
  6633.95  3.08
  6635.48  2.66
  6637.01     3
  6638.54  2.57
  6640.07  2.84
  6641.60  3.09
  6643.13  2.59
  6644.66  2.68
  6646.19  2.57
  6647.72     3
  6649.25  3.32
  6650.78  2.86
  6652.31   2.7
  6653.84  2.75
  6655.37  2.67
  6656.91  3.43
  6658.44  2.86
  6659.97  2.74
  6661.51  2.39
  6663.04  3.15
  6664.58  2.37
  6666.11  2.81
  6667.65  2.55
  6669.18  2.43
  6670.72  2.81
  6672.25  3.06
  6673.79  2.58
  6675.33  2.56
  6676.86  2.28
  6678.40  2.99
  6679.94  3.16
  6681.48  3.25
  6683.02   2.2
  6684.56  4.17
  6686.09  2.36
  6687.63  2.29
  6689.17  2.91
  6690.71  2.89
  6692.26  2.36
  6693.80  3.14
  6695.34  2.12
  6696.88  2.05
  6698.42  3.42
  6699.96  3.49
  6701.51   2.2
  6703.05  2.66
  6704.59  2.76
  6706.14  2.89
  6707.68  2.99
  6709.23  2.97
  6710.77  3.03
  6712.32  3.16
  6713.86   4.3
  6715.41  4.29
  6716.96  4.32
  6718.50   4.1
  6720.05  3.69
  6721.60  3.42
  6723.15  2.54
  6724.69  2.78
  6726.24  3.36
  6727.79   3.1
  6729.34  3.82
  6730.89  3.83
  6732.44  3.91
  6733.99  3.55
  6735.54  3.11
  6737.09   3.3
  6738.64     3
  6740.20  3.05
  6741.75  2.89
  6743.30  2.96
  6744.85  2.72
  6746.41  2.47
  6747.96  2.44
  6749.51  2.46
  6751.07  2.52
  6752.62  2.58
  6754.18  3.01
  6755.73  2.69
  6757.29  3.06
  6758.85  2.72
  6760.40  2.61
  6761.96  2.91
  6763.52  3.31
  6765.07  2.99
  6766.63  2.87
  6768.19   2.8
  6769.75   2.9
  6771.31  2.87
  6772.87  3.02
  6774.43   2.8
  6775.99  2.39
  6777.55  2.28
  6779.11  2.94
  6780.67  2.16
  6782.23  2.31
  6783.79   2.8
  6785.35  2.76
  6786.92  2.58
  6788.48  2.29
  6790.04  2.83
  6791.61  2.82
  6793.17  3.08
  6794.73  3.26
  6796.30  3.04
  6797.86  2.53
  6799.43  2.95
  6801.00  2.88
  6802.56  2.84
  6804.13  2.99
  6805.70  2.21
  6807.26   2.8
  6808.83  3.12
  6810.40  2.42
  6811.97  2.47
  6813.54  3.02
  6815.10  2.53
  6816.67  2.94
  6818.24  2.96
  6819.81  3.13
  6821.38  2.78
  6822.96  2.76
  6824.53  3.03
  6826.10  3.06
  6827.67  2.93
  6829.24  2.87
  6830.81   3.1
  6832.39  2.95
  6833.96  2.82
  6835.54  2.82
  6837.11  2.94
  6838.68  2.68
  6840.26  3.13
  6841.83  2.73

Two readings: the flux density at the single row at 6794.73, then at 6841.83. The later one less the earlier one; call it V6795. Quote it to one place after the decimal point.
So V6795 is -0.5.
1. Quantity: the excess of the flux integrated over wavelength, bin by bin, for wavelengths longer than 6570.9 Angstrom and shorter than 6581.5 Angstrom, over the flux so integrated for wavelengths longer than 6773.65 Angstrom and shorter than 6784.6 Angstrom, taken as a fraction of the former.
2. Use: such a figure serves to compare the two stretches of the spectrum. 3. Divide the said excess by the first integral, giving 0.15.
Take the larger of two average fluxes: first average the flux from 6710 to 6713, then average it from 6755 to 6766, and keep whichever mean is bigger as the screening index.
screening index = 3.09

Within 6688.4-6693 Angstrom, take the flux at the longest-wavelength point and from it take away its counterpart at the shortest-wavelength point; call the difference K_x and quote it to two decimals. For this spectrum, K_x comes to -0.55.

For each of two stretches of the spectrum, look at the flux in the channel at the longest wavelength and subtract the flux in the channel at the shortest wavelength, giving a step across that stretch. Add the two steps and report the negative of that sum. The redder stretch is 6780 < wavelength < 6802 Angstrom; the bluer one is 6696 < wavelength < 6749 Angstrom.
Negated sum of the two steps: -1.1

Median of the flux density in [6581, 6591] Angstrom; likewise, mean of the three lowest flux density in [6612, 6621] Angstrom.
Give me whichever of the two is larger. 5.73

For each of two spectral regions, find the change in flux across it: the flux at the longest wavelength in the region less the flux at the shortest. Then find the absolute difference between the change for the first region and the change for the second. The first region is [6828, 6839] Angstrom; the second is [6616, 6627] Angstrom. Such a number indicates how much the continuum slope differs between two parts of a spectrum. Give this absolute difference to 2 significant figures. 0.44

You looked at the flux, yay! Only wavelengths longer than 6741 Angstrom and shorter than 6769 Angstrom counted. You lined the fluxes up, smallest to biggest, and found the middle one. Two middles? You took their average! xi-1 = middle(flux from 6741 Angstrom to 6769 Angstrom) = 2.76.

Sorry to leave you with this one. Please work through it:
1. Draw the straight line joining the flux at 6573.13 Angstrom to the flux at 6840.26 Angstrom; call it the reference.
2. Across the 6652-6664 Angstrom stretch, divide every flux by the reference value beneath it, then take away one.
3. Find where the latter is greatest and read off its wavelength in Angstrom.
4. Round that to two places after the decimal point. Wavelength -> 6656.91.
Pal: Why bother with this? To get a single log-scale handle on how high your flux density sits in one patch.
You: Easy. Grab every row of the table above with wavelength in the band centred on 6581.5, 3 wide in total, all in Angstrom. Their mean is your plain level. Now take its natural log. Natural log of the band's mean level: 1.86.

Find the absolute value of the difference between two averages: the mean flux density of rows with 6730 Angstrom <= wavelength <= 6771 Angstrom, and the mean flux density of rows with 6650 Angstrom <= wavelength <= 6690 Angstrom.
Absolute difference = 0.17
